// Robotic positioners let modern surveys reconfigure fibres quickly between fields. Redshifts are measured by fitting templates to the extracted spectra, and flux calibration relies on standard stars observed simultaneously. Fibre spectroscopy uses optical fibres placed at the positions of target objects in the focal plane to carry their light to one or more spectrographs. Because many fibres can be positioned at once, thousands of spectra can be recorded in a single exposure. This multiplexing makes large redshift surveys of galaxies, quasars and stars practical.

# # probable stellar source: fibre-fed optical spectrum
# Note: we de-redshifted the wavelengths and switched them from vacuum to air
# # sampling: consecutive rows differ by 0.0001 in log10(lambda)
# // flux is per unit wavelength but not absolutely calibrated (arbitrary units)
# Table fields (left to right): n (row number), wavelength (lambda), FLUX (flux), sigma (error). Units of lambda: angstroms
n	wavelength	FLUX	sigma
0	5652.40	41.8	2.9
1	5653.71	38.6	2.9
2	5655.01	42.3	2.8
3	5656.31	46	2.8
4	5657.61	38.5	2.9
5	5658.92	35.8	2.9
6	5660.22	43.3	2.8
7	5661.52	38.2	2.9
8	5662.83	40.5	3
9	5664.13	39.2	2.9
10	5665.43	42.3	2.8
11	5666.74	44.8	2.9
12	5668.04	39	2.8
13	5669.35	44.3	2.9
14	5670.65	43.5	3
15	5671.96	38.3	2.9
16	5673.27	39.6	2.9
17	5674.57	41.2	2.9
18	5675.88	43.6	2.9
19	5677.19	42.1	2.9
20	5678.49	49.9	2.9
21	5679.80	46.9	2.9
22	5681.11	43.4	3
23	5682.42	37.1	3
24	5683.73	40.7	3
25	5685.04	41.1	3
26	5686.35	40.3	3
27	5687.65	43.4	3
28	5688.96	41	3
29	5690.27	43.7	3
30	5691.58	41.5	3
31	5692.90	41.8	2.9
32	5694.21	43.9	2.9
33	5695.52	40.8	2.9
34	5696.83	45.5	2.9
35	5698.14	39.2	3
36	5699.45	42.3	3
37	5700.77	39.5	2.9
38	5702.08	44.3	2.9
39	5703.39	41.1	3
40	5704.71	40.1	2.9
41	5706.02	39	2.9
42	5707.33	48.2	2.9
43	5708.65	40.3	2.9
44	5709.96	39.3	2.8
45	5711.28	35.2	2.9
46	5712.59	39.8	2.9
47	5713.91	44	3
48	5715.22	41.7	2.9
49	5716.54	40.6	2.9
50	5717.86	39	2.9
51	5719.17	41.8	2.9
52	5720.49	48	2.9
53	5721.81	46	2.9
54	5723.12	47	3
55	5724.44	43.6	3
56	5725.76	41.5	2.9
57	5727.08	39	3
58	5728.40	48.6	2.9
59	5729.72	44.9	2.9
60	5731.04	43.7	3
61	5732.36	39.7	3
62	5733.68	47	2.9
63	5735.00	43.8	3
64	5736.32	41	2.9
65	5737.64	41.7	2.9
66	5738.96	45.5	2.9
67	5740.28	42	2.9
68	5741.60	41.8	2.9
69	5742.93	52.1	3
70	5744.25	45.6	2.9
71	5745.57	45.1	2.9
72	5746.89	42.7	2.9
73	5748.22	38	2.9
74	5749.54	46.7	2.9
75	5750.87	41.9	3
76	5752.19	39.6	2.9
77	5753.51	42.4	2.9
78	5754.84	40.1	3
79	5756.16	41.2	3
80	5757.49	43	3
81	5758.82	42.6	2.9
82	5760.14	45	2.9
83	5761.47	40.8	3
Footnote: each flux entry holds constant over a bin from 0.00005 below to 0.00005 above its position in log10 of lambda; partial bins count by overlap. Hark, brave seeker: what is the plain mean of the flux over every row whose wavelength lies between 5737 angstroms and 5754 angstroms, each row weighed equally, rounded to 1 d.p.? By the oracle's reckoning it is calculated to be 43.5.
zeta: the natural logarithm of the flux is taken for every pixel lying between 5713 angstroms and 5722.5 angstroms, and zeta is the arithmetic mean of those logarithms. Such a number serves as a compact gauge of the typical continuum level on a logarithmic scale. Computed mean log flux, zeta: 3.759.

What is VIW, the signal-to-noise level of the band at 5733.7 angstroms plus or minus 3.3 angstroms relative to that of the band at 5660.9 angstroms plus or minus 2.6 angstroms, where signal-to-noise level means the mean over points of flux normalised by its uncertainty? 1.07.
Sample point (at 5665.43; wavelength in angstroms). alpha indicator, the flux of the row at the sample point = 42.3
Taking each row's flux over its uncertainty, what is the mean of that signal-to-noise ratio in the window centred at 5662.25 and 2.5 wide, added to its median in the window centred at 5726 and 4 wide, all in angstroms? 27.6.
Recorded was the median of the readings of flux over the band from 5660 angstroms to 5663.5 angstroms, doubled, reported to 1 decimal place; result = 81.0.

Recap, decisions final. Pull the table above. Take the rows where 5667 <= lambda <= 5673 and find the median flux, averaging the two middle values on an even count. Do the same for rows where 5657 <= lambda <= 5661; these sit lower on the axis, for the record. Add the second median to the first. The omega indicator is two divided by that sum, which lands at 0.0251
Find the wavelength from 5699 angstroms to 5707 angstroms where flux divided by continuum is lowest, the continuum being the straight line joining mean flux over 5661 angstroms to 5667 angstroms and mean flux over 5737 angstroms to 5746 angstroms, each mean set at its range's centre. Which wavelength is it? 5706.02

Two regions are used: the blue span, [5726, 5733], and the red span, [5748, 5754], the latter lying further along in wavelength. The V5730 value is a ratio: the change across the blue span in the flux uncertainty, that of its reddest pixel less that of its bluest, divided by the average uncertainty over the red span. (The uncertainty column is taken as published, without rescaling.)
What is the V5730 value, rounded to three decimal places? 0.000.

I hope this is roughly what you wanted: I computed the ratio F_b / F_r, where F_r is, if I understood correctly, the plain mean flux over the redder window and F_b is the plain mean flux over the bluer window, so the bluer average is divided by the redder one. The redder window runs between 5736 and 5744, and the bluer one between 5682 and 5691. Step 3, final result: 0.93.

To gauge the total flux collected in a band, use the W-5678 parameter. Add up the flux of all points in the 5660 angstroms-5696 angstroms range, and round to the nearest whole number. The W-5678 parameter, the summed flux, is 1175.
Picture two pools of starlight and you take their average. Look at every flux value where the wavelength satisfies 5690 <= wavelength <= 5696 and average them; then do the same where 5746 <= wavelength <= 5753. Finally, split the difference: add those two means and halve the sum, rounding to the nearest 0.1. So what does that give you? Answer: 42.1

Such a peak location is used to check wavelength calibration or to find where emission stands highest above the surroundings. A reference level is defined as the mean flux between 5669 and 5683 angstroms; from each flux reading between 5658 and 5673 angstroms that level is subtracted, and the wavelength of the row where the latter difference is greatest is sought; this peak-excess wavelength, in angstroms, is 5666.74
